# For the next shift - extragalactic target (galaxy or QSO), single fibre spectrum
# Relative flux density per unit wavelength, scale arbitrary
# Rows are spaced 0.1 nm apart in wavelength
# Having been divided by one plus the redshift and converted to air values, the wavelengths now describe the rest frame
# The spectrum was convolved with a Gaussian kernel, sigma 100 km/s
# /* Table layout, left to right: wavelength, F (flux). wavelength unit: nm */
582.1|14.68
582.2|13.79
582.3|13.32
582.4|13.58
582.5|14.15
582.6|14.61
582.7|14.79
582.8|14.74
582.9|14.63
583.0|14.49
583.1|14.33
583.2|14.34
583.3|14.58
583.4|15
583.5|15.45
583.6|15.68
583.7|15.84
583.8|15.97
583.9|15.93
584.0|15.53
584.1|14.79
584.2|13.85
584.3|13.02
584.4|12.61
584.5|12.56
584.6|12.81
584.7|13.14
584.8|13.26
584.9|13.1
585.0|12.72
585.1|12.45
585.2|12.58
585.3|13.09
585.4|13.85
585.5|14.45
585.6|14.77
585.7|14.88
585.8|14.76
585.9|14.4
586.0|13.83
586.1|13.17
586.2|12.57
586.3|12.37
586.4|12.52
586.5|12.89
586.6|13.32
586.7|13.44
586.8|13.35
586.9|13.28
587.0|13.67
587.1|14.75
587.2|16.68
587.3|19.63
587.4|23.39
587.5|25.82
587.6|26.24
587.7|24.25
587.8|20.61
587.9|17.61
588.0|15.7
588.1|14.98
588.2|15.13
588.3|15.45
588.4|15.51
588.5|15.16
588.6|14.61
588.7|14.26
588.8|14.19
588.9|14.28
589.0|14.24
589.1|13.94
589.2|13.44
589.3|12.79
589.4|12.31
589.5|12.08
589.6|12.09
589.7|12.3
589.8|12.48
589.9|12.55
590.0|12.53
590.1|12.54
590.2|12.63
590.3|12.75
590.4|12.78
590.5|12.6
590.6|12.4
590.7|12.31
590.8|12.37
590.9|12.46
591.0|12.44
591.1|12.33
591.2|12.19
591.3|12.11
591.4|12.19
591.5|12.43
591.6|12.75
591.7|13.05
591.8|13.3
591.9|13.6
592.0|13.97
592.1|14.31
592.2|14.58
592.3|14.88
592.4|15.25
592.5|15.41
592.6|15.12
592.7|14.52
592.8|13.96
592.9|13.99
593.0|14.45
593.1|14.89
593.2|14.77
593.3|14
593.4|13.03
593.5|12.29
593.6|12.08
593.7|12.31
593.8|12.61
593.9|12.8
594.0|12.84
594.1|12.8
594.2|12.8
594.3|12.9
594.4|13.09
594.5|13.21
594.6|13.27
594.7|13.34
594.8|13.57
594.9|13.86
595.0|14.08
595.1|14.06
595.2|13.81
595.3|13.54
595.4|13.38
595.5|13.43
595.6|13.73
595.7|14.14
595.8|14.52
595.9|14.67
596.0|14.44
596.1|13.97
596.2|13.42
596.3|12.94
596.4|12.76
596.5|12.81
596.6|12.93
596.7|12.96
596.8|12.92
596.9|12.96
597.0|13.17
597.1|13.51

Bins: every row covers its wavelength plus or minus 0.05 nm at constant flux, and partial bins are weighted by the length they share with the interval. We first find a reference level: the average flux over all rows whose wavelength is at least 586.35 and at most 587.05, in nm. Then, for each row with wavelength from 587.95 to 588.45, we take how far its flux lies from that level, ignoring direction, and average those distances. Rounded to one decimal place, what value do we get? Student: 2.1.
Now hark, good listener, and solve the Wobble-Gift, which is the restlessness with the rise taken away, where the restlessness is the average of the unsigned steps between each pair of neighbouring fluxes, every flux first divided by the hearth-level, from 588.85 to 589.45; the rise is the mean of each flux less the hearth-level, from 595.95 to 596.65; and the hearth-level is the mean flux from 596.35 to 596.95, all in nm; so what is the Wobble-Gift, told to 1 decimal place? -0.4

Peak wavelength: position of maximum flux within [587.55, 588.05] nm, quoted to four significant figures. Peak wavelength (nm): 587.6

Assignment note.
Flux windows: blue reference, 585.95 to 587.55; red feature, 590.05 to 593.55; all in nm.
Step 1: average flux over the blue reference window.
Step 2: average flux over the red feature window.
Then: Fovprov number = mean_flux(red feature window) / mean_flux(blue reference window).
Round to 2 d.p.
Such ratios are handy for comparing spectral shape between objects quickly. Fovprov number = 0.88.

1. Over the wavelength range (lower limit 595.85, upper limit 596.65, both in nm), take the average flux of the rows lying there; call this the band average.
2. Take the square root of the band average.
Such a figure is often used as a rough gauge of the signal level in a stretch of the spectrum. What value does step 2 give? 3.67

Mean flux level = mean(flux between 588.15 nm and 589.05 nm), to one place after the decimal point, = 14.8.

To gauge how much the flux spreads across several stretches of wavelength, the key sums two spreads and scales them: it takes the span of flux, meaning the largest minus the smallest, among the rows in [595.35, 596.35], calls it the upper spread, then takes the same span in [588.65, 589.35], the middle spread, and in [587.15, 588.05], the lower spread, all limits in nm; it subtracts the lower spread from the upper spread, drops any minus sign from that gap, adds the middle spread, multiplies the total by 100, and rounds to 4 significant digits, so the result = 1030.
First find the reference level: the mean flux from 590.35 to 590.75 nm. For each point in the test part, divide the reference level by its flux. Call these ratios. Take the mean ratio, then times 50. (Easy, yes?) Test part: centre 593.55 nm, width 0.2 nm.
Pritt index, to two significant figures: 51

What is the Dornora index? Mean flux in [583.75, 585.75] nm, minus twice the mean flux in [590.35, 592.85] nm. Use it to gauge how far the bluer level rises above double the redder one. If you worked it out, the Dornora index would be -12.9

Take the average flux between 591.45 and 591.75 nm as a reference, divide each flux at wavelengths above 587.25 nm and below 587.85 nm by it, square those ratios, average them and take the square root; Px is 1.84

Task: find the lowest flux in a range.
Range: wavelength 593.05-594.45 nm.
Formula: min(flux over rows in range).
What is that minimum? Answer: 12.08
